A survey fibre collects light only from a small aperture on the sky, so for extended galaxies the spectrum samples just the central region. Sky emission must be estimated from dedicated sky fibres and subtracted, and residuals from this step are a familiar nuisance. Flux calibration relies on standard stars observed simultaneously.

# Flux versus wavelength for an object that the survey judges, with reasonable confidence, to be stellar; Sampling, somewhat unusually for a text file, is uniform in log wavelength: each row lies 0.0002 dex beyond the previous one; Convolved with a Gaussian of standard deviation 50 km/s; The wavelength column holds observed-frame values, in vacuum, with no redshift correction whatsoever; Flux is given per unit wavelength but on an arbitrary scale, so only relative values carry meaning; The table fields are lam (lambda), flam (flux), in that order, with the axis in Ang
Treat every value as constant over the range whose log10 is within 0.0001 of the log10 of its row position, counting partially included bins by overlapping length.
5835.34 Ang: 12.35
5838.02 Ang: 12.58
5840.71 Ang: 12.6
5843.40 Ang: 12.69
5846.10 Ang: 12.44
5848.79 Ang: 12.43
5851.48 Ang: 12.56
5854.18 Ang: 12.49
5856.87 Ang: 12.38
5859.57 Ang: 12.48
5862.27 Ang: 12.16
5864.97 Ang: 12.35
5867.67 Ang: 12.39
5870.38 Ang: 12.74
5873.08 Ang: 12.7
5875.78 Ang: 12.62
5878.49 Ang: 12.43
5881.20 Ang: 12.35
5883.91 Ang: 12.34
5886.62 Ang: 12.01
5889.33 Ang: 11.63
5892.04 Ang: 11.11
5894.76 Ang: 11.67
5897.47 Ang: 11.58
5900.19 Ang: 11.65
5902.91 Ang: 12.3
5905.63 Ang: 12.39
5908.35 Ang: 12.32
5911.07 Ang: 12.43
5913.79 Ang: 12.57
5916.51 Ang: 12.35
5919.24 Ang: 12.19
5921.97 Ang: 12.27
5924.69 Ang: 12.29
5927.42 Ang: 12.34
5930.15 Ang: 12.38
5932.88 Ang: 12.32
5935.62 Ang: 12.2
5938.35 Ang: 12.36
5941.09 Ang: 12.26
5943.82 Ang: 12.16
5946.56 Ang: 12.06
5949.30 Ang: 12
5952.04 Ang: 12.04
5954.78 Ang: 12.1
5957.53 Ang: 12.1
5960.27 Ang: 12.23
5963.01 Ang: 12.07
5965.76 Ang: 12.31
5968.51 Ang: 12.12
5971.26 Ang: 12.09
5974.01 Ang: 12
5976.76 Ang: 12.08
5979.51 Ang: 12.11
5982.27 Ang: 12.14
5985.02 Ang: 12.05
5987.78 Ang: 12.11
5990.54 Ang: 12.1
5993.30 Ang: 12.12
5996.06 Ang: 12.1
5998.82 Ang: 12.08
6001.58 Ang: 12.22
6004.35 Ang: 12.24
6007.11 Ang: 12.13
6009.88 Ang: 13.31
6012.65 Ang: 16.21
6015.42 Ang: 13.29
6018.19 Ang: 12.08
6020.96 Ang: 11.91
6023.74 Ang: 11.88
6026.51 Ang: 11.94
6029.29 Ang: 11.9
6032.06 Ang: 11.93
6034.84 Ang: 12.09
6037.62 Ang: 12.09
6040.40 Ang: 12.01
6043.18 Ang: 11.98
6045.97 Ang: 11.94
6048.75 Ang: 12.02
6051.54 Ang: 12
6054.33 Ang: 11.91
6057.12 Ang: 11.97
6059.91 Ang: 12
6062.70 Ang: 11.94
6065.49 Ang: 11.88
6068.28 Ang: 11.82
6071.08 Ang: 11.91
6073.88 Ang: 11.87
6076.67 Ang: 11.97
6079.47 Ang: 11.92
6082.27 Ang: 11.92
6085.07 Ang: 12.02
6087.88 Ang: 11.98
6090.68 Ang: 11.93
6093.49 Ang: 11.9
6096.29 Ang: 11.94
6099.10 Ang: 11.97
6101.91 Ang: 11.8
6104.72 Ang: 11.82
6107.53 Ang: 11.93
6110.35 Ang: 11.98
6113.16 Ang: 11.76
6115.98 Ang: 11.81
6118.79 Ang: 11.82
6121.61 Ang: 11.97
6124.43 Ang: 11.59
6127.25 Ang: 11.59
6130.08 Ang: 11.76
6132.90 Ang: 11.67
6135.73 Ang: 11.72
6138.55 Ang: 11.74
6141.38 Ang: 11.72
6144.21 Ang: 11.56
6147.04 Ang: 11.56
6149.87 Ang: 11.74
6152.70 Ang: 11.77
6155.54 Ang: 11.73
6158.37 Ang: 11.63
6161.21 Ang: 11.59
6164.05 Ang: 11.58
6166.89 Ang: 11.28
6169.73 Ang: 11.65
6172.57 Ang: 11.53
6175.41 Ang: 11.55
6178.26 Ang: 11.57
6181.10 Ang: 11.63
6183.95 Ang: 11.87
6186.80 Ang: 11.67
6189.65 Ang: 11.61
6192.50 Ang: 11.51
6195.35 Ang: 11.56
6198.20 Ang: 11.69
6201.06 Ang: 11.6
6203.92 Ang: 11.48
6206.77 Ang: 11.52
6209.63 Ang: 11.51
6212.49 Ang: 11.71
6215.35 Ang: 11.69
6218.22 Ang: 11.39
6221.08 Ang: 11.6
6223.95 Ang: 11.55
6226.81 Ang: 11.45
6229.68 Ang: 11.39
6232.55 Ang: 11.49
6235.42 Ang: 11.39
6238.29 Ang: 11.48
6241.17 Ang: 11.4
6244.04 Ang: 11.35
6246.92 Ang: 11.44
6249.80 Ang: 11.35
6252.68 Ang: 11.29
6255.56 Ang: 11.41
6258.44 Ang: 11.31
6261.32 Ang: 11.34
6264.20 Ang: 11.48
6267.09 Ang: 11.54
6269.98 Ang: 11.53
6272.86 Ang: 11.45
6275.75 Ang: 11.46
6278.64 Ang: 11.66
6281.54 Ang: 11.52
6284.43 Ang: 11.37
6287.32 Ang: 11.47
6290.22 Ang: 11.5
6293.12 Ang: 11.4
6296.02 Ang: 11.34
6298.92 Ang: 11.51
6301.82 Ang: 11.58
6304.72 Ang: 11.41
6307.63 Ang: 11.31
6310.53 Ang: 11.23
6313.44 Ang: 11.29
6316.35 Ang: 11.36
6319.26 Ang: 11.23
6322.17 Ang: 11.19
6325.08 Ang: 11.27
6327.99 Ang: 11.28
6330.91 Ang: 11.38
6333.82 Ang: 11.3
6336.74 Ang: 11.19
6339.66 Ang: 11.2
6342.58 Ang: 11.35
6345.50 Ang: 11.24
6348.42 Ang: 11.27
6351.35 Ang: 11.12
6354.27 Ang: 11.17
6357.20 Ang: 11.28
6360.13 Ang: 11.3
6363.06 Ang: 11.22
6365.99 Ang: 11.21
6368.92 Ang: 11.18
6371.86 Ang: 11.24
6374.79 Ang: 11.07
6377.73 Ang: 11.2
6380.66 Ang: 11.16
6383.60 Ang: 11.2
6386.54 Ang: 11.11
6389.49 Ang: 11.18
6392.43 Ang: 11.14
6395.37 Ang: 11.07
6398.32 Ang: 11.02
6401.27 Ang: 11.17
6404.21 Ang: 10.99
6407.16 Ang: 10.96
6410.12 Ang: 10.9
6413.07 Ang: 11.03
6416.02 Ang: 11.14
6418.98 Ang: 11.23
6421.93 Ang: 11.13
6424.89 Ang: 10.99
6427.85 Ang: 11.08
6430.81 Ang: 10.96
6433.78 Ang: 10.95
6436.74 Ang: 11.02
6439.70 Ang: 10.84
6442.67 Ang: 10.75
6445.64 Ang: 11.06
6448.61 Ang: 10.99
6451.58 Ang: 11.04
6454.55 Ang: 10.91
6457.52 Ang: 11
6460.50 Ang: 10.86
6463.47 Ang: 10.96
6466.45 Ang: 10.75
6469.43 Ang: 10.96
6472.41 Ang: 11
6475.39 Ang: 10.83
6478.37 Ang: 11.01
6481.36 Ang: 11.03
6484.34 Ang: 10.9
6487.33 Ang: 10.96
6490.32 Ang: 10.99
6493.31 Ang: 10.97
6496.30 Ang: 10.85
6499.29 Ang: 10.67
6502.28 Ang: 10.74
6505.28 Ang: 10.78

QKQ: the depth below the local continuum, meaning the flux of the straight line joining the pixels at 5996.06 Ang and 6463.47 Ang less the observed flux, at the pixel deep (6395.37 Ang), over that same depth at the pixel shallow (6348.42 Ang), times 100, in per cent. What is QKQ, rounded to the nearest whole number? -191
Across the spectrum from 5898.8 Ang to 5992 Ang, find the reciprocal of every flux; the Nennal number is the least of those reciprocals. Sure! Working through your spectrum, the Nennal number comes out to 0.080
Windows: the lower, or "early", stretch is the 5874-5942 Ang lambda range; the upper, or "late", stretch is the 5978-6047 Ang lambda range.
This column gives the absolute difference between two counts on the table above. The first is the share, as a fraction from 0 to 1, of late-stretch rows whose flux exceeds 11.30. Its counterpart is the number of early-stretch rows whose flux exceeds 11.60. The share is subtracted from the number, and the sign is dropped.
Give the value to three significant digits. 22.0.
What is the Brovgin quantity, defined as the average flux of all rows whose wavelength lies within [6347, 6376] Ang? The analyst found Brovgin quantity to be 11.2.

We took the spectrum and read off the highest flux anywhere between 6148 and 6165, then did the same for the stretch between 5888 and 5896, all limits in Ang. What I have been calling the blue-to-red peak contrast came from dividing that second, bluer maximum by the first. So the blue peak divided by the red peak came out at 0.99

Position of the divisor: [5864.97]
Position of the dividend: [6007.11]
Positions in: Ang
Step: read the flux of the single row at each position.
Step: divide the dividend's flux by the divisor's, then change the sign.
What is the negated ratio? -0.982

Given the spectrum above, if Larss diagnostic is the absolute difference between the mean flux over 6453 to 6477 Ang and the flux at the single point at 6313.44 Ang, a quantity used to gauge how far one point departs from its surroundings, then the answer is 0.38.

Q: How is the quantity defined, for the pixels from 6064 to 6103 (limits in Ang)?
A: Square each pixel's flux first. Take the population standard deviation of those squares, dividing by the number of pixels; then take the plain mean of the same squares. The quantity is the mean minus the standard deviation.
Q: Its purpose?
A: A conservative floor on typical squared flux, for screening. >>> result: 141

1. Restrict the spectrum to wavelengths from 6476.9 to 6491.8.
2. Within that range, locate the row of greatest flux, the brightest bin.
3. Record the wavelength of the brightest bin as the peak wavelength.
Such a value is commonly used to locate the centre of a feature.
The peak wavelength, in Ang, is 6481.36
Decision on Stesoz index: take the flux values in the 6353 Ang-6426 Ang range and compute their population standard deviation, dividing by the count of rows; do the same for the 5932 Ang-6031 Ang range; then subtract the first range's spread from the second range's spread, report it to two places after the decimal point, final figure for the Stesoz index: 0.62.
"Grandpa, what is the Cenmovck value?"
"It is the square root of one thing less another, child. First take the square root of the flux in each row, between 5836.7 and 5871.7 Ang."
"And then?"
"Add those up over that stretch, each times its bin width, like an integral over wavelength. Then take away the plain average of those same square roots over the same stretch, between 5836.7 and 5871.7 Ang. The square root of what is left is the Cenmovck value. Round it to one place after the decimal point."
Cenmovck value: 11.0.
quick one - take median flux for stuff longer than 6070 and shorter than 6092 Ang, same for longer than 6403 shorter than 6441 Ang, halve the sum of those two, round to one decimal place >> 11.5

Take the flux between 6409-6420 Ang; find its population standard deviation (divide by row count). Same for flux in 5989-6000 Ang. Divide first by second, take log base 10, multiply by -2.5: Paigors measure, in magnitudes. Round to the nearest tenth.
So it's -2.4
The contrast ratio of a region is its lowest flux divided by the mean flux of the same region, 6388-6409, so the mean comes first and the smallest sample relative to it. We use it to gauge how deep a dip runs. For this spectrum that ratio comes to 0.990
